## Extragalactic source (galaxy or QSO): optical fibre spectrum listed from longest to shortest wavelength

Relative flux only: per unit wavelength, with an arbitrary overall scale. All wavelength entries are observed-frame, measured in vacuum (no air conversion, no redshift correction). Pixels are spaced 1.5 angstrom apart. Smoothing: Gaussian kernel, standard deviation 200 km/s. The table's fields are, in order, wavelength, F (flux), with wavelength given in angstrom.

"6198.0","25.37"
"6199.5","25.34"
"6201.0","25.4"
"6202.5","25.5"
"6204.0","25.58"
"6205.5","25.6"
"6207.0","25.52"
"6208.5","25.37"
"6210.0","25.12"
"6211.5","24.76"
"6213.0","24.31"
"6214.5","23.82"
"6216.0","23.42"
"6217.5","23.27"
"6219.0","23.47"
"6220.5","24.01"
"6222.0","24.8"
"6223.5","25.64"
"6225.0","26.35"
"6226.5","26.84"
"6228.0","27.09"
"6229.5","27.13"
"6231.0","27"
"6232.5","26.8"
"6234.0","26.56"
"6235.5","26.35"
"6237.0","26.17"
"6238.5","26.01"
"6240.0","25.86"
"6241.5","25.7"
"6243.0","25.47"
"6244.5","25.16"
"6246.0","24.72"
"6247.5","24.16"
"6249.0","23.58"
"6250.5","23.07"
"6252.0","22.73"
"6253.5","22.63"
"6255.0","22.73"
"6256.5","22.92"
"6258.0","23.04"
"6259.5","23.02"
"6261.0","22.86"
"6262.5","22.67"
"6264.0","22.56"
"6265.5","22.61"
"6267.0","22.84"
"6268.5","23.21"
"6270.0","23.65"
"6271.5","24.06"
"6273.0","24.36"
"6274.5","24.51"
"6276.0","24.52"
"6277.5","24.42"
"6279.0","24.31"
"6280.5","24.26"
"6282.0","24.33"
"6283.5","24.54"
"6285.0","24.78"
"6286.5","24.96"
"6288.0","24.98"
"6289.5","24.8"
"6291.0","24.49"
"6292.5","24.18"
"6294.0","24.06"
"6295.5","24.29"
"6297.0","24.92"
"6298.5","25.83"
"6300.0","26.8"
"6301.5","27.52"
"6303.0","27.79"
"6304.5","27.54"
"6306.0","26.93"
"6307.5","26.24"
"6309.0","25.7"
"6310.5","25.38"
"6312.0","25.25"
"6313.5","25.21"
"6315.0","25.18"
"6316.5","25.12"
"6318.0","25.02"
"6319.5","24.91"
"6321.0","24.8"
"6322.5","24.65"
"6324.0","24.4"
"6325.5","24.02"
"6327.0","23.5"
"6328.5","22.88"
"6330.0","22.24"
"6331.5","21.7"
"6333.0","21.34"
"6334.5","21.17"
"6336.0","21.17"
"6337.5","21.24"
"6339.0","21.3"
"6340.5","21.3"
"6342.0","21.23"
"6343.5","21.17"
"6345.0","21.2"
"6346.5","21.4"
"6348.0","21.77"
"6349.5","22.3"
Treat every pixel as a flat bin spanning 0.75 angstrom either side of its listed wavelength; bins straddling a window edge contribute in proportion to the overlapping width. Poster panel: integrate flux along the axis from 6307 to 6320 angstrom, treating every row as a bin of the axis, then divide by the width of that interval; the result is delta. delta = 25.3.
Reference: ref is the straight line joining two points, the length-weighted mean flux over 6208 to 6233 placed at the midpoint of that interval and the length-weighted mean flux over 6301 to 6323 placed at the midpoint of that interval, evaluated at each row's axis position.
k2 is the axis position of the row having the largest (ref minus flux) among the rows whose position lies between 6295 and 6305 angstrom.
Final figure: 6295.5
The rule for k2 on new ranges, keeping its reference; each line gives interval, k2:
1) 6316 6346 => 6343.5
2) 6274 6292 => 6280.5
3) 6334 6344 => 6343.5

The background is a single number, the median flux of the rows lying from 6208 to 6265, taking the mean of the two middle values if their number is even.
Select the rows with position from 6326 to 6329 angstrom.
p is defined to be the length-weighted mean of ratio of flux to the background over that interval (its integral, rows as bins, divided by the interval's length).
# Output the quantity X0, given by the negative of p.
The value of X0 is -0.94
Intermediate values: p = 0.94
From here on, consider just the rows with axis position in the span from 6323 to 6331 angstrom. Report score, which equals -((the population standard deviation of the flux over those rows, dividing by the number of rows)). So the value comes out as -0.78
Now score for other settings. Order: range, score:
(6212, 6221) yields -0.36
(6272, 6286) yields -0.15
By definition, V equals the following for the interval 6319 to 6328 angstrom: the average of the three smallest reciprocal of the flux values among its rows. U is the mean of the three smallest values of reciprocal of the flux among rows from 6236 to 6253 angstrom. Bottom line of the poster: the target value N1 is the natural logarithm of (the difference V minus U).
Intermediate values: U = 0.0384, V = 0.0403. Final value -6.3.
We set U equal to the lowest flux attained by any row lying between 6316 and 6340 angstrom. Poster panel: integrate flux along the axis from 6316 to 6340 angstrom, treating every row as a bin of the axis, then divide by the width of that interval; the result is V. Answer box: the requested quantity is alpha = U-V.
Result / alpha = -1.9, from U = 21.17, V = 23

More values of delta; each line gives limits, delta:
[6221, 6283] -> 24.6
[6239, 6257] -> 24.1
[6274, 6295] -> 24.5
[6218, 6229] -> 25.4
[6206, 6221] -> 24.3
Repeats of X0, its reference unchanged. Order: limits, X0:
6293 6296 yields -0.98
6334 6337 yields -0.86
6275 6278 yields -0.99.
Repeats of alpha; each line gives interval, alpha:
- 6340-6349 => -0.2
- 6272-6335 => -3.6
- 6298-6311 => -1.3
